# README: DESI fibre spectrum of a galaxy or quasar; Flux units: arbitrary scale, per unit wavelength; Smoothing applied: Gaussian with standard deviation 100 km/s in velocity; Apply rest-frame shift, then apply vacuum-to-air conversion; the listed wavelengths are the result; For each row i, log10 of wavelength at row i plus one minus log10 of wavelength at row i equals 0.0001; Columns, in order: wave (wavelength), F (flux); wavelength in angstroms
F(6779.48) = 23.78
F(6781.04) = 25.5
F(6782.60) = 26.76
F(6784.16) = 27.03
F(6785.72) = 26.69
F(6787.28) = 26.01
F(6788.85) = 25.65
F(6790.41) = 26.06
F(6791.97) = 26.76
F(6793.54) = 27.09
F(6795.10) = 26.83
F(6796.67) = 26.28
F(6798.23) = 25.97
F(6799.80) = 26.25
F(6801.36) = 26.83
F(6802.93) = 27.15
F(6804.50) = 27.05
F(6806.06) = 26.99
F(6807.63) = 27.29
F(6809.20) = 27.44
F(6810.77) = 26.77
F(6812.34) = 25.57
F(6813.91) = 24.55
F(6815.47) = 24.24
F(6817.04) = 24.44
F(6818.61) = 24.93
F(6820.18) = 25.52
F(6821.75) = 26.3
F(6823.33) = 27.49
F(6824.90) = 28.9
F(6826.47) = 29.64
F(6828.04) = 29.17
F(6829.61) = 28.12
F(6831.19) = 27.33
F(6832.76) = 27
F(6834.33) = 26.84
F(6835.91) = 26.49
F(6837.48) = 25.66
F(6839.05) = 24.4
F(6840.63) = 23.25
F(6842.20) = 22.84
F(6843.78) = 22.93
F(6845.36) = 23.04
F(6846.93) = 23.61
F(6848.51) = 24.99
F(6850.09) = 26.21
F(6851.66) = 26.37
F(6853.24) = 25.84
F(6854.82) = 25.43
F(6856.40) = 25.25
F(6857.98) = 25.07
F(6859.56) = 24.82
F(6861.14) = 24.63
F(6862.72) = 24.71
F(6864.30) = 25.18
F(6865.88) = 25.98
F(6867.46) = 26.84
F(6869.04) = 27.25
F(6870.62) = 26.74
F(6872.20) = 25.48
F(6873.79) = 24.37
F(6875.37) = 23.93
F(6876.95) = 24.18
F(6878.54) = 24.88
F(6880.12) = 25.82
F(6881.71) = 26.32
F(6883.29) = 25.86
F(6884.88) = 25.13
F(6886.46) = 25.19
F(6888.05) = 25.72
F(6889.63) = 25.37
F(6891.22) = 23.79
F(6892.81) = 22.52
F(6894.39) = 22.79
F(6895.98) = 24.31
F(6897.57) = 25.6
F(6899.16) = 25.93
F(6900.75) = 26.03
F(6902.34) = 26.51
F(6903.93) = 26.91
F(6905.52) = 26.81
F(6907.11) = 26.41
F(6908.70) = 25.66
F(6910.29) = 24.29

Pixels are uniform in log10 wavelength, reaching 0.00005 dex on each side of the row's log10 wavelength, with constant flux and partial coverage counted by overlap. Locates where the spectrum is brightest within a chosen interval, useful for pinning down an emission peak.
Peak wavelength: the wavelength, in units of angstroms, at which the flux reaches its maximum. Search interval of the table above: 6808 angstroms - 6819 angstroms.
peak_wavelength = 6809.20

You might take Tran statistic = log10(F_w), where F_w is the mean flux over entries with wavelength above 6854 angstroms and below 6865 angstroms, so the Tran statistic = 1.398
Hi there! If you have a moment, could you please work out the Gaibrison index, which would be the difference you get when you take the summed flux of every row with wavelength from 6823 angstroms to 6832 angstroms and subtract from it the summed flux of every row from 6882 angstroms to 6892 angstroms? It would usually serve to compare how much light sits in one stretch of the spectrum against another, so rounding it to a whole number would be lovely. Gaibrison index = 20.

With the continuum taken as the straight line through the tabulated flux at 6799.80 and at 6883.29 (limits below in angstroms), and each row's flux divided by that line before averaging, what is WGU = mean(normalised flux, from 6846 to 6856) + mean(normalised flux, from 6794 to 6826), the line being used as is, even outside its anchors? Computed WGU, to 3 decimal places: 1.982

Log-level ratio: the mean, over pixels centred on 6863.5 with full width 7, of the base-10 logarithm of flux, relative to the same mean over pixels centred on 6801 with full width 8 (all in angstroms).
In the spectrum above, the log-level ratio 0.98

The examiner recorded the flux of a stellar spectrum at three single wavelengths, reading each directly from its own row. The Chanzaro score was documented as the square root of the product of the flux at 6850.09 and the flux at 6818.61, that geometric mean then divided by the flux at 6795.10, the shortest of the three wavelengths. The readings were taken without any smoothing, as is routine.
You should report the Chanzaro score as 0.95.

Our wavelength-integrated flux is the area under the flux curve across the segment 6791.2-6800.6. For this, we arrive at 249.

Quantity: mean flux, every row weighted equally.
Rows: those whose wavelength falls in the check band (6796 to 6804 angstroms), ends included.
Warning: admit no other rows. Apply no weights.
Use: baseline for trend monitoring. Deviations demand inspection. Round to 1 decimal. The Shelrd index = 26.5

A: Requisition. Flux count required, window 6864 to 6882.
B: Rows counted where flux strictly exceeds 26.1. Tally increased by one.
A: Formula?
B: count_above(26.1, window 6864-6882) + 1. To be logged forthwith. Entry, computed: 5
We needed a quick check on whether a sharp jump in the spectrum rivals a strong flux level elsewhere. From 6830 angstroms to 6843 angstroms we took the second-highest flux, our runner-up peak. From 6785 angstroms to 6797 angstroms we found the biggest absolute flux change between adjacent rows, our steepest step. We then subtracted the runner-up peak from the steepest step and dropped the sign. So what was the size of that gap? 26.3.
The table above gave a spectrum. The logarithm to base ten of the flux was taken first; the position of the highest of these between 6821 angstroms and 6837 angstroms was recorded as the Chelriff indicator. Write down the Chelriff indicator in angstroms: 6826.47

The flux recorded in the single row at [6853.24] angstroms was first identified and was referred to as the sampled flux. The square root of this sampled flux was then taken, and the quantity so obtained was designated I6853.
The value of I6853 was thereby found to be 5.1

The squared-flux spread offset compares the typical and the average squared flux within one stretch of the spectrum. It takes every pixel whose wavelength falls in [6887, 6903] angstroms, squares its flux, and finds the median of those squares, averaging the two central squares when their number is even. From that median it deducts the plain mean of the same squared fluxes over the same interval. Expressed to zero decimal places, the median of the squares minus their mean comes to 30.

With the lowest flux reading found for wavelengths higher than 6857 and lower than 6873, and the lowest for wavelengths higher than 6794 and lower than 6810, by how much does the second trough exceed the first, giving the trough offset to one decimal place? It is 1.3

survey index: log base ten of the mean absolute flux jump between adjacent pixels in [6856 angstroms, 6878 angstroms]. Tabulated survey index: -0.28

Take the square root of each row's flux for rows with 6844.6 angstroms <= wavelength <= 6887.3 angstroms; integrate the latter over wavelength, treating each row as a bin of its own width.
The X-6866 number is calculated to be 215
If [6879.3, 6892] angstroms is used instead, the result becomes 64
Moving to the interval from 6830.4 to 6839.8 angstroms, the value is 48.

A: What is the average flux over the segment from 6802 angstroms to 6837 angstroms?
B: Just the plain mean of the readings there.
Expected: 26.8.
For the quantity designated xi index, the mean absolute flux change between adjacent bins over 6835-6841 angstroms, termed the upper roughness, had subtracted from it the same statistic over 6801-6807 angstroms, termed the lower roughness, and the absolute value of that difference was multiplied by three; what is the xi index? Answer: 2.8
